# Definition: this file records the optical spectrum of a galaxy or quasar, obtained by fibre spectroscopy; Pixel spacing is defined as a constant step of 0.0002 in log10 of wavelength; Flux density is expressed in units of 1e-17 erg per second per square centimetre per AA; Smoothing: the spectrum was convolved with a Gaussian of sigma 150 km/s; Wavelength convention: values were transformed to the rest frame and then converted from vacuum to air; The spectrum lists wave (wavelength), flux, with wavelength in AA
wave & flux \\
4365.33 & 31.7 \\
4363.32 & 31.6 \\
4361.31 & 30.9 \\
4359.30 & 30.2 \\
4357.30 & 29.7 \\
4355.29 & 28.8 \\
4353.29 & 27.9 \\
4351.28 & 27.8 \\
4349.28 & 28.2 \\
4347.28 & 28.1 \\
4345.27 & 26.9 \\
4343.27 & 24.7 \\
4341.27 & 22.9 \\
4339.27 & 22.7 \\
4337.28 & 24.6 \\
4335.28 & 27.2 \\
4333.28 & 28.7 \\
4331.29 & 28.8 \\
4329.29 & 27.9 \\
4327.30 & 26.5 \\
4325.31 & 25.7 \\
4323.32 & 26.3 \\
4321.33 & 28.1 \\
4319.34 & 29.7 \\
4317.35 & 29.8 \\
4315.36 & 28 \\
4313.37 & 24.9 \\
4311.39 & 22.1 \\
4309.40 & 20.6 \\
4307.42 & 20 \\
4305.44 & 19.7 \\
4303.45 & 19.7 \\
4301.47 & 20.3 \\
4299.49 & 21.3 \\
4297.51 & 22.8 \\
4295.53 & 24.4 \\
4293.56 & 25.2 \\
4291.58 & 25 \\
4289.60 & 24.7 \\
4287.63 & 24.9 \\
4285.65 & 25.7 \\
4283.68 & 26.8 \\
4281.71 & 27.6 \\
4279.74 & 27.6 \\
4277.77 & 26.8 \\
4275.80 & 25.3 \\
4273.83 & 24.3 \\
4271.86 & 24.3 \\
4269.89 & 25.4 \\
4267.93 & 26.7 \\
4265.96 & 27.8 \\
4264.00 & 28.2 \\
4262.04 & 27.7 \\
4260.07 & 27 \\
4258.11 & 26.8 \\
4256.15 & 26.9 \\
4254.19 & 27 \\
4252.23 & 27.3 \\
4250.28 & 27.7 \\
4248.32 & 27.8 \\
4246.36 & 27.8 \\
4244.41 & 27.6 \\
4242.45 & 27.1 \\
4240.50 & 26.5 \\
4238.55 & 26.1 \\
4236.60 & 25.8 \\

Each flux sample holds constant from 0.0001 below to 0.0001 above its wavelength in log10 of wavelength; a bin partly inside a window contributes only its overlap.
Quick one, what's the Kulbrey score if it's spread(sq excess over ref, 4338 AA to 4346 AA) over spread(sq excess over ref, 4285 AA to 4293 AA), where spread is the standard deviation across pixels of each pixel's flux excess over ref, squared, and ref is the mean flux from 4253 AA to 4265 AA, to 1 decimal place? 5.6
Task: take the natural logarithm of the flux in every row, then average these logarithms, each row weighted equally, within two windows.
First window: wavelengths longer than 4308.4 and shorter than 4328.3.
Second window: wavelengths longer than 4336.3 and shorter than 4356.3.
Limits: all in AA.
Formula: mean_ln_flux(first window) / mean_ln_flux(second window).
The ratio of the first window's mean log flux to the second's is 1.00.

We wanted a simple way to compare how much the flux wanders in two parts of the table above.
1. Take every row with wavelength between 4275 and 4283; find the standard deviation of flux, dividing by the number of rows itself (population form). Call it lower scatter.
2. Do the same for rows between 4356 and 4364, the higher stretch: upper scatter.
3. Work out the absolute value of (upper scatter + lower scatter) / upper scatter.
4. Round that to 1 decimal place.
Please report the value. 2.3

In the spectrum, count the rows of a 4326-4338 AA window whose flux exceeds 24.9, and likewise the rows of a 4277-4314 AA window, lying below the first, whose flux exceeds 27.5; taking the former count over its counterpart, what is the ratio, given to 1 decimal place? 2.5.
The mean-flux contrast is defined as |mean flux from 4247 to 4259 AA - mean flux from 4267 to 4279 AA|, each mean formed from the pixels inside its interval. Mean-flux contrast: 1.8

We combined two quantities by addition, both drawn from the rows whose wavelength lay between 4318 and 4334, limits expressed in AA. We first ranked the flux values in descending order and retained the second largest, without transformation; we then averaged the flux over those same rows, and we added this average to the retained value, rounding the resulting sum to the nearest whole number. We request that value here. 57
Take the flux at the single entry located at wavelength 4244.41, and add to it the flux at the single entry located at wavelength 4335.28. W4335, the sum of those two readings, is 54.8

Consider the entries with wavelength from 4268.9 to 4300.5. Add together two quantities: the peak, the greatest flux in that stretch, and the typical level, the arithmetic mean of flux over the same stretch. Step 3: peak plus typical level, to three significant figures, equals 52.7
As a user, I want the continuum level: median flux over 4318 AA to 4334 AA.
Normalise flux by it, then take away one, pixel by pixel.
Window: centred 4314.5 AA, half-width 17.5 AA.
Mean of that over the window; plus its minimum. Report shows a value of -0.42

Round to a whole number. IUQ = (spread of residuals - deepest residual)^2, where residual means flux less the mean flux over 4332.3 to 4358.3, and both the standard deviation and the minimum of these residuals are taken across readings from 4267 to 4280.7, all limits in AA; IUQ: 14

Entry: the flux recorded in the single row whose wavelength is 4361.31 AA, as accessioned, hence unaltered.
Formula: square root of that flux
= 5.56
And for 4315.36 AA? 5.29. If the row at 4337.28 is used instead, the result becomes 4.96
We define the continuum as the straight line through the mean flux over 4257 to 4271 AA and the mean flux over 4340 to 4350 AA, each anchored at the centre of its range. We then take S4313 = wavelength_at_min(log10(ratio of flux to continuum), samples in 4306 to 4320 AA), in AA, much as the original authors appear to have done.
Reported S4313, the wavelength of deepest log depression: 4307.42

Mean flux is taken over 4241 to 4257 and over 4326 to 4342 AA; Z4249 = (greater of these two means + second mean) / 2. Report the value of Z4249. 26.8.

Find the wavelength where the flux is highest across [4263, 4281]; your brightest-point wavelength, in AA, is 4264.00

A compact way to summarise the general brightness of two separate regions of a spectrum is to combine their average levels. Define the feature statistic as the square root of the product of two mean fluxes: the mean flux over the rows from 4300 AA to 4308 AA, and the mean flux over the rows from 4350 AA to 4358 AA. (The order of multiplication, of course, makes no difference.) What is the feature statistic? 23.9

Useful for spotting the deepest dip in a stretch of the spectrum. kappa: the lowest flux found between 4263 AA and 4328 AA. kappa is 19.7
